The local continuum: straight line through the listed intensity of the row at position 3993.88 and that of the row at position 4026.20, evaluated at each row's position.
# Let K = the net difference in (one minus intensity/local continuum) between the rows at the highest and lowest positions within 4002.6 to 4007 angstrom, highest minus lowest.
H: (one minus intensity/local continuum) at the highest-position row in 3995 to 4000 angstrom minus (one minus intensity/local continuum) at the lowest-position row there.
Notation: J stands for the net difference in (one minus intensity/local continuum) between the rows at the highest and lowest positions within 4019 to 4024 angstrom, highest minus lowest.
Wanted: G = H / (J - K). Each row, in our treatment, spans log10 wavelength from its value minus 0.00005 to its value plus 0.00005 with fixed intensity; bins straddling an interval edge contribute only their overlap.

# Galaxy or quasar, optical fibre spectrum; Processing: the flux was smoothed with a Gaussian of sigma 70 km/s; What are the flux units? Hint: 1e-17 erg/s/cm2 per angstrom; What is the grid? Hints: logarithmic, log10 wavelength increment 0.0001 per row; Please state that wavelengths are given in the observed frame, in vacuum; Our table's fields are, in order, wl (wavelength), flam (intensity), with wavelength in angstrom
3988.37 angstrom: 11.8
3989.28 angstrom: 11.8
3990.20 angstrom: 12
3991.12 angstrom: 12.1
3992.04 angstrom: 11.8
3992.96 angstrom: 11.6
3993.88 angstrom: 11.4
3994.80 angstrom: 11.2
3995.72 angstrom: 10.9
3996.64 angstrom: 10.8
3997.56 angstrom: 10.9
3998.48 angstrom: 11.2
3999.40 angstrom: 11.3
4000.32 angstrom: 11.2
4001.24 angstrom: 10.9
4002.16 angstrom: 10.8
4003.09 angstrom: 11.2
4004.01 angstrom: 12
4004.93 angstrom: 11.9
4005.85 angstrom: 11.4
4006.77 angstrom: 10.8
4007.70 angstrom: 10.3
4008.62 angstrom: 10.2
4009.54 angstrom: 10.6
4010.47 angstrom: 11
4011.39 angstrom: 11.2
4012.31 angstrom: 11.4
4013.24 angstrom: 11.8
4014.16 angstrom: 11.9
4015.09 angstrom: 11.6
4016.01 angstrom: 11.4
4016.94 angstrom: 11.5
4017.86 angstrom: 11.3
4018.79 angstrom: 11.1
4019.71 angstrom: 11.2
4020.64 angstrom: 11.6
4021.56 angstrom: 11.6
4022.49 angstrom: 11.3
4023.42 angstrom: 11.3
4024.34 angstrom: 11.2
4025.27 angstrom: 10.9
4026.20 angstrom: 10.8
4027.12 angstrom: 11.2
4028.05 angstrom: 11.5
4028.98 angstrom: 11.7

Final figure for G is 0.91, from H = -0.04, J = -0.02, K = 0.030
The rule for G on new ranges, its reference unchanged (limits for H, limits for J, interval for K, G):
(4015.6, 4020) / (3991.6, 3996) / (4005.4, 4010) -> 1.62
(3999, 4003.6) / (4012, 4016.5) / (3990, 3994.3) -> -0.05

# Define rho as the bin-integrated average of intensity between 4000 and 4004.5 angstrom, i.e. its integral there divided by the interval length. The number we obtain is 11.2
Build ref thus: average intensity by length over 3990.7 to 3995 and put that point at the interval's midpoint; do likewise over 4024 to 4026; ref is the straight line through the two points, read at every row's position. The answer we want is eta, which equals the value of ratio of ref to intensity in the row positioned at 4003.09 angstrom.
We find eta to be 1.02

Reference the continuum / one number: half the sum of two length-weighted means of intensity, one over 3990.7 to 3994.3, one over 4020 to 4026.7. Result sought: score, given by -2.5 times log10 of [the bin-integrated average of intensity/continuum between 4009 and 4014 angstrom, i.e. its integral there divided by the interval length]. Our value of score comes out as 0.024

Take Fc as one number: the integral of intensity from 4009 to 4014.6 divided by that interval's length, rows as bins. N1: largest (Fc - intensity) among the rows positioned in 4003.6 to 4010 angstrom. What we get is 1.1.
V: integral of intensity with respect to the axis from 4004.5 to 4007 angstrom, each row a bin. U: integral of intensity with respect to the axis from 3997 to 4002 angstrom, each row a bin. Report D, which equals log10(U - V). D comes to 1.43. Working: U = 55.4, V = 29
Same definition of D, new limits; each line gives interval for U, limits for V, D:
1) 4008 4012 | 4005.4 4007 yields 1.40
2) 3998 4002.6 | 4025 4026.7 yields 1.51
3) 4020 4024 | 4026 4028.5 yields 1.25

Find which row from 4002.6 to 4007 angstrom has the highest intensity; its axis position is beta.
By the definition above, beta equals 4004.01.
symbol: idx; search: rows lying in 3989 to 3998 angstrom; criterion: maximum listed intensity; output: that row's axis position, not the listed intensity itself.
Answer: 3991.12 angstrom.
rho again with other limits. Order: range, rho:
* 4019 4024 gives 11.4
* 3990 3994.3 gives 11.8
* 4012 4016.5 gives 11.6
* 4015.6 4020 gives 11.3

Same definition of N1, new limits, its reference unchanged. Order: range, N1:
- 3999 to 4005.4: 0.5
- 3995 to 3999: 0.5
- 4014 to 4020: 0.2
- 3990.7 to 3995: 0.1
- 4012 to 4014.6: -0.1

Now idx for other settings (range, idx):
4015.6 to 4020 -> 4016.94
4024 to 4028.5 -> 4028.05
